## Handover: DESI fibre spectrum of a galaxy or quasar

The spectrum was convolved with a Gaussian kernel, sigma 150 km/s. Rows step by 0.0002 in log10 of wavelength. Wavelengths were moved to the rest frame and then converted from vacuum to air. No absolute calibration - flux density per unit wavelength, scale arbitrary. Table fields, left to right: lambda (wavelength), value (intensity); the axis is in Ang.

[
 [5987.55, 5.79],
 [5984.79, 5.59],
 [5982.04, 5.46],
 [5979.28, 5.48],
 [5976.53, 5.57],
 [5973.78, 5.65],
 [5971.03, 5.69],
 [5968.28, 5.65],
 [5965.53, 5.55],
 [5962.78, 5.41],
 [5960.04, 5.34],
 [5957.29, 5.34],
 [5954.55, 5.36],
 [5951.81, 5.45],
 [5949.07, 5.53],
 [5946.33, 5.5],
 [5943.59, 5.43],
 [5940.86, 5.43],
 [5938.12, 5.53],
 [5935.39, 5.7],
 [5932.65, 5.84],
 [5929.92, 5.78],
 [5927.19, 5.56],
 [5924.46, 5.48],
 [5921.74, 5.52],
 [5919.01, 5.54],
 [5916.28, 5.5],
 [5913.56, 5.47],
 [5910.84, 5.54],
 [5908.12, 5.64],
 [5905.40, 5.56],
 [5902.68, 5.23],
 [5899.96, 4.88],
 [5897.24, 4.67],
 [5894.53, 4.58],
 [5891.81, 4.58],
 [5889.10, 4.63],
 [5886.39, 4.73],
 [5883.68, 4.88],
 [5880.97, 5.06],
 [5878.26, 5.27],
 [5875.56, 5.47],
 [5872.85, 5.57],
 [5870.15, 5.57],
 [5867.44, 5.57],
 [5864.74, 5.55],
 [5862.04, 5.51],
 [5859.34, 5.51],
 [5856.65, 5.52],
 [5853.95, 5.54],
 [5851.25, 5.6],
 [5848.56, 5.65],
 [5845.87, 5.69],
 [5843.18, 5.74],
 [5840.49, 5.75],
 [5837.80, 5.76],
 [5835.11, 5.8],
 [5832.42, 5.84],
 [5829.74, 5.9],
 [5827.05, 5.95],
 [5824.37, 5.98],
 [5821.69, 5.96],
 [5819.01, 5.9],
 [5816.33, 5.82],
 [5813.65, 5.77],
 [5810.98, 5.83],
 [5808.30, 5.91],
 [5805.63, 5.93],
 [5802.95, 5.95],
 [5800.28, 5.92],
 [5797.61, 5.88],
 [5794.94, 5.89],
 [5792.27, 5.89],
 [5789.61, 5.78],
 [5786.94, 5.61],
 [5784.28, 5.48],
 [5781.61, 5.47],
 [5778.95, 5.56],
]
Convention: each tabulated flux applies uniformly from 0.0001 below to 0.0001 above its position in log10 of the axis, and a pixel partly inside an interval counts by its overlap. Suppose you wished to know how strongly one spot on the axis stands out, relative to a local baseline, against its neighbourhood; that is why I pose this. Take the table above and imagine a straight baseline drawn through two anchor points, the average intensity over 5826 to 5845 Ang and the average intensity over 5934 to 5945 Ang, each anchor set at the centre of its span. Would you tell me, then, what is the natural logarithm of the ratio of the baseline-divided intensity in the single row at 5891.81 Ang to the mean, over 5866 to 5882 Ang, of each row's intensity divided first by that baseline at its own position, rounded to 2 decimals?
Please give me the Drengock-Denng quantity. -0.16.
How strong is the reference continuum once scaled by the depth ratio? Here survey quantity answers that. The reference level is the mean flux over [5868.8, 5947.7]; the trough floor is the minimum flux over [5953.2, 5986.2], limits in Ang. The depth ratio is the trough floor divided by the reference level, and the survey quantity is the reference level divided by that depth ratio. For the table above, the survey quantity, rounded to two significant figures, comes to 5.3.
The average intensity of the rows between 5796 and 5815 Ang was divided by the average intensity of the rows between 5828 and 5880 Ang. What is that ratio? 1.05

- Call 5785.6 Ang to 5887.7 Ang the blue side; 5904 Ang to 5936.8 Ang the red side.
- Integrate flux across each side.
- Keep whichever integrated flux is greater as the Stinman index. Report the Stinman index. 579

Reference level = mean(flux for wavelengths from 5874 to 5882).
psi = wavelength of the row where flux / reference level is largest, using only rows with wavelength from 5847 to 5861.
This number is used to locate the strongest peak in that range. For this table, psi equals 5848.56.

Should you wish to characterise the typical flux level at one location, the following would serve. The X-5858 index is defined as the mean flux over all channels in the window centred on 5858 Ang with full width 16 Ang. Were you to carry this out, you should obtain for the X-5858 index 5.54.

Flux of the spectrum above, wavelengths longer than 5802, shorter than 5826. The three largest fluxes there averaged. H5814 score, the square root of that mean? 2.44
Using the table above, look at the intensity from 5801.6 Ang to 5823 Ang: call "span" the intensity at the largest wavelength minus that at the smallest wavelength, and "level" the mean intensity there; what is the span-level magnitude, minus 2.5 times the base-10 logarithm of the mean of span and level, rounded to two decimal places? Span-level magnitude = -1.17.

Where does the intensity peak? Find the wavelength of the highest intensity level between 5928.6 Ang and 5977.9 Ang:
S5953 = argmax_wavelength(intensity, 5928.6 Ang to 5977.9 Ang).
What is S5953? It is 5932.65 Ang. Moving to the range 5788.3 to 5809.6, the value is 5802.95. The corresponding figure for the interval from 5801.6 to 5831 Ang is 5824.37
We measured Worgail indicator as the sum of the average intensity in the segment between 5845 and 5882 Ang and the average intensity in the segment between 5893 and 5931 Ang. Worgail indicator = 10.9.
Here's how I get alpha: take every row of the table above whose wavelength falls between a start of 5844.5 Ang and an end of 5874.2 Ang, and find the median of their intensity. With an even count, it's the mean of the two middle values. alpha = 5.6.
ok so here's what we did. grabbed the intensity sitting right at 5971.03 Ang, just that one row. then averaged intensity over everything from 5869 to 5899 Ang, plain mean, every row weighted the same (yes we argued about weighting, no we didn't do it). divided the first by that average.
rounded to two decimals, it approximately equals 1.14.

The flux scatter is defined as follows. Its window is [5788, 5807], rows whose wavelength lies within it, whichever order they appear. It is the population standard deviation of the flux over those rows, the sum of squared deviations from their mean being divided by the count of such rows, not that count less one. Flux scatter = 0.051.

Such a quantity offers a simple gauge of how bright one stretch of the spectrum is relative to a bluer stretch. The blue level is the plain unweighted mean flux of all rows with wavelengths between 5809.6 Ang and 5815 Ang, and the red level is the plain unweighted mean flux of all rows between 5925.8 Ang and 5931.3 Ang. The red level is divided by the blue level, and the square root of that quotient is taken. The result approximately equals 0.989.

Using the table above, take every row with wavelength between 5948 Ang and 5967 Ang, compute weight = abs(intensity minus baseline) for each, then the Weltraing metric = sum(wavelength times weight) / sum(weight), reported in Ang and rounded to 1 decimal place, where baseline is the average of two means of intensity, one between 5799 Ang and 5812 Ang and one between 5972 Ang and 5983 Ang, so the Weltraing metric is 5957.3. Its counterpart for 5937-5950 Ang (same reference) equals 5943.4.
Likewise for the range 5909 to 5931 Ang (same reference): 5919.2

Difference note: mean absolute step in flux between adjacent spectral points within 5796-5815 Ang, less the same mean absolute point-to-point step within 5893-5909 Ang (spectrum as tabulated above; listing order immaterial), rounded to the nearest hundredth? -0.17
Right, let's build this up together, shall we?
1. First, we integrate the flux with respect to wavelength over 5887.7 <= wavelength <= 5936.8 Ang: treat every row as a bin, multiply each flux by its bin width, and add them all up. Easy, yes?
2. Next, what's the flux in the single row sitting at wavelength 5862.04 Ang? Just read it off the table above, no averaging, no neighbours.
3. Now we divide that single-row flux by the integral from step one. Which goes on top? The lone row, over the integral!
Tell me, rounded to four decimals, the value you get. 0.0211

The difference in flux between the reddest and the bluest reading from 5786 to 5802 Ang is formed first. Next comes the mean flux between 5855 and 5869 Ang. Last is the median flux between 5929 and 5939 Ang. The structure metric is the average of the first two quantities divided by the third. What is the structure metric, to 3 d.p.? 0.509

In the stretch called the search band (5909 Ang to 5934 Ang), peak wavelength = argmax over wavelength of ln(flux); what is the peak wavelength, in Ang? 5932.65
